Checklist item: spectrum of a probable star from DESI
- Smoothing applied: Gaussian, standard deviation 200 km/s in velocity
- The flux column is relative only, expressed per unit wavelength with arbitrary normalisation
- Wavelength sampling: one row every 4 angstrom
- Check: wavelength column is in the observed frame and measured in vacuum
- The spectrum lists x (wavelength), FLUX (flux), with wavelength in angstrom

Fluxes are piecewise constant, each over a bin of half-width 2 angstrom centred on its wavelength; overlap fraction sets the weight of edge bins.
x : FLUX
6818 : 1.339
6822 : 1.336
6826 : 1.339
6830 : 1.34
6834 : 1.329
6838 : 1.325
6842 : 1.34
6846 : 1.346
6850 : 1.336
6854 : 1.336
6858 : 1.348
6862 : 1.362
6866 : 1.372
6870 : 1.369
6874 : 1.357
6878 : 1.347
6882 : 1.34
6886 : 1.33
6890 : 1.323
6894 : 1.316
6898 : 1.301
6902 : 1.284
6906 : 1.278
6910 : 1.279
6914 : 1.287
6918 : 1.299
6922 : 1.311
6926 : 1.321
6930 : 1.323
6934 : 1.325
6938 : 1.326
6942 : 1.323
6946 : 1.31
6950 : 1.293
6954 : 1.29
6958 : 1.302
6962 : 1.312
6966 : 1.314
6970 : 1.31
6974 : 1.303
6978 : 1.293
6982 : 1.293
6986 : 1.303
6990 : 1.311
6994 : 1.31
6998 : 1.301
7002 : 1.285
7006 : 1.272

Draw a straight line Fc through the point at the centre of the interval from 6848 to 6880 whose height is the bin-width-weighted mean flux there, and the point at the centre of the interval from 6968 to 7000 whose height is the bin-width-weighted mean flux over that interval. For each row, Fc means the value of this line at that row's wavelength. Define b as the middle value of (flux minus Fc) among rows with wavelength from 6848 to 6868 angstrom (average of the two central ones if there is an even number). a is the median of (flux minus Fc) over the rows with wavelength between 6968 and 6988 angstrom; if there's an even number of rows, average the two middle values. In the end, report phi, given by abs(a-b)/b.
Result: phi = -0.5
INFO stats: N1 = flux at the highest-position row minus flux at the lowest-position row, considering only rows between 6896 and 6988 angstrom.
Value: 0.002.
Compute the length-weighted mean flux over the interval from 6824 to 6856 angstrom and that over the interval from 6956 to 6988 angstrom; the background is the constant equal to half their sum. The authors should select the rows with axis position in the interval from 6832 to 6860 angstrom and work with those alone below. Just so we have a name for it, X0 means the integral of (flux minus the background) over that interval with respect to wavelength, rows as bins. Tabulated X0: 0.5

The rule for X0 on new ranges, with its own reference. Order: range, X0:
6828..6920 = 0.7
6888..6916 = -0.7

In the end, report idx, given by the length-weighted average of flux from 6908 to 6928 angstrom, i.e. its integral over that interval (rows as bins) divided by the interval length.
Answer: 1.299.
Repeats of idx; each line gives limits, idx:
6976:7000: 1.302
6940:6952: 1.309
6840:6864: 1.345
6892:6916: 1.291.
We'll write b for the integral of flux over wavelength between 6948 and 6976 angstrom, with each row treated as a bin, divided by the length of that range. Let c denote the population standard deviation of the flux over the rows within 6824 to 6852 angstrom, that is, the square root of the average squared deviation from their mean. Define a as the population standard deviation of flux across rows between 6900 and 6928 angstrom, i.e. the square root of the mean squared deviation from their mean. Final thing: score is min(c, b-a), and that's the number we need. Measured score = 0.0067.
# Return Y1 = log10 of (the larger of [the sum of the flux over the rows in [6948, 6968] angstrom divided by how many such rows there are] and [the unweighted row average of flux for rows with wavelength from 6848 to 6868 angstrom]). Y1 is 0.131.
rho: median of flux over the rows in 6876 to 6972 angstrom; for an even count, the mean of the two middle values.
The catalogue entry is 1.31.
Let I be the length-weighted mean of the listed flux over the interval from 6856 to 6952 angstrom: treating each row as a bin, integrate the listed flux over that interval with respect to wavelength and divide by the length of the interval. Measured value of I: 1.32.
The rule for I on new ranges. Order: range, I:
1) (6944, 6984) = 1.30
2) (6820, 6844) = 1.33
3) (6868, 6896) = 1.34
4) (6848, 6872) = 1.35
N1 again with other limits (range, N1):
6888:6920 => -0.024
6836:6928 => -0.004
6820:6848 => 0.010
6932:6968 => -0.011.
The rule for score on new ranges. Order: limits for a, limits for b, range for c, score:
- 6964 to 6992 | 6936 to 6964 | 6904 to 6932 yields 0.0177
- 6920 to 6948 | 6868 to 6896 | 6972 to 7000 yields 0.0067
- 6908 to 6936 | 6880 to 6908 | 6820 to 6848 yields 0.0067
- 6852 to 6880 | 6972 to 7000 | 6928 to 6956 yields 0.0144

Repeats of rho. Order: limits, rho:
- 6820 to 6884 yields 1.34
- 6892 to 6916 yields 1.29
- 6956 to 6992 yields 1.30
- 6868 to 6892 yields 1.34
